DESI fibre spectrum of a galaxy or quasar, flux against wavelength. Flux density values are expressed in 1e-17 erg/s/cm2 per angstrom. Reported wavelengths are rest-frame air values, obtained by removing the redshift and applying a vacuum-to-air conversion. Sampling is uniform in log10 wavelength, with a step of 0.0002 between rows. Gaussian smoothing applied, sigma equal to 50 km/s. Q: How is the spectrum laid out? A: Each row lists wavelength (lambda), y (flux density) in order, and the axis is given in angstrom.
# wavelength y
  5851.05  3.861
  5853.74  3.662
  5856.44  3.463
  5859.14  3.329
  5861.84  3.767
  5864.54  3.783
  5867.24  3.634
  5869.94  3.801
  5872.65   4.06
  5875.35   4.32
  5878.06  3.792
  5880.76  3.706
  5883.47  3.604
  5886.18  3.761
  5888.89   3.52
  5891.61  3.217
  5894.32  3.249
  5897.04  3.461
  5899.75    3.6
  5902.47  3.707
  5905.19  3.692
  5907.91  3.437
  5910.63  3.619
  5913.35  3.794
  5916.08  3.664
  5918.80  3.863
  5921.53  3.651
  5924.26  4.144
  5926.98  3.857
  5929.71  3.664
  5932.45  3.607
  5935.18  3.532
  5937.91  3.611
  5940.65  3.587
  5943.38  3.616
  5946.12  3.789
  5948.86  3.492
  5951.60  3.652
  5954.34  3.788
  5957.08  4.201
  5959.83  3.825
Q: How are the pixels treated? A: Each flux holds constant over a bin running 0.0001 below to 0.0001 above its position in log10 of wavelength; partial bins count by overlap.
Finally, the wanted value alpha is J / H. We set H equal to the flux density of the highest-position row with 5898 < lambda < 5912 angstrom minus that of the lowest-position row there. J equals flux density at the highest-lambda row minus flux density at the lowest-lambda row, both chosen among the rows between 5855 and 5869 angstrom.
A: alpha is 9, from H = 0.02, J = 0.2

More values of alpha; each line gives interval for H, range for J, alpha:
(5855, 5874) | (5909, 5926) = 1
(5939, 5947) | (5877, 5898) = -2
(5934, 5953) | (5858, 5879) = 4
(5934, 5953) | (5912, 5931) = -1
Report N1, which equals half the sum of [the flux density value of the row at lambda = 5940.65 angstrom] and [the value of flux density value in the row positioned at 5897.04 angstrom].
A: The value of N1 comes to 3.52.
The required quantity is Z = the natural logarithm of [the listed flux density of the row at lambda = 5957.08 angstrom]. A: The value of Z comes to 1.44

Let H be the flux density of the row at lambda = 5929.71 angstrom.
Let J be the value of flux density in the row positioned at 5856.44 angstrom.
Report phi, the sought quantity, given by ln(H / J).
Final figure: 0.06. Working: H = 3.664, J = 3.463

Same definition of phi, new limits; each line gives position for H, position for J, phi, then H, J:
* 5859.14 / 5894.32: 0.02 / 3.329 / 3.249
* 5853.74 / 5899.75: 0.02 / 3.662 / 3.6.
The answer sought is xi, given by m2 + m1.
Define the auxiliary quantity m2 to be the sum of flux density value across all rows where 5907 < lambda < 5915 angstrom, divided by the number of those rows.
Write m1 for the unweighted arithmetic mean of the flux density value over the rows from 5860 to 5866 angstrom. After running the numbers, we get 7.39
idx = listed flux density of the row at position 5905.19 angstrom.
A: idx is 3.692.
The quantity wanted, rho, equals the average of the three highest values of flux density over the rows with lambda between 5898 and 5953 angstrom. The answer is 3.95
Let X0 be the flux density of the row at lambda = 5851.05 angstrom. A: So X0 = 3.861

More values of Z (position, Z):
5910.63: 1.29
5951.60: 1.30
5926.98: 1.35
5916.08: 1.30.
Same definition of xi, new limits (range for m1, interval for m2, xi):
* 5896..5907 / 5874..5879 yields 7.67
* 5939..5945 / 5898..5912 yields 7.21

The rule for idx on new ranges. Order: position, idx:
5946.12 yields 3.789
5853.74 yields 3.662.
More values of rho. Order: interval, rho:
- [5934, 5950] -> 3.67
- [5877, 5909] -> 3.75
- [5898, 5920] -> 3.79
